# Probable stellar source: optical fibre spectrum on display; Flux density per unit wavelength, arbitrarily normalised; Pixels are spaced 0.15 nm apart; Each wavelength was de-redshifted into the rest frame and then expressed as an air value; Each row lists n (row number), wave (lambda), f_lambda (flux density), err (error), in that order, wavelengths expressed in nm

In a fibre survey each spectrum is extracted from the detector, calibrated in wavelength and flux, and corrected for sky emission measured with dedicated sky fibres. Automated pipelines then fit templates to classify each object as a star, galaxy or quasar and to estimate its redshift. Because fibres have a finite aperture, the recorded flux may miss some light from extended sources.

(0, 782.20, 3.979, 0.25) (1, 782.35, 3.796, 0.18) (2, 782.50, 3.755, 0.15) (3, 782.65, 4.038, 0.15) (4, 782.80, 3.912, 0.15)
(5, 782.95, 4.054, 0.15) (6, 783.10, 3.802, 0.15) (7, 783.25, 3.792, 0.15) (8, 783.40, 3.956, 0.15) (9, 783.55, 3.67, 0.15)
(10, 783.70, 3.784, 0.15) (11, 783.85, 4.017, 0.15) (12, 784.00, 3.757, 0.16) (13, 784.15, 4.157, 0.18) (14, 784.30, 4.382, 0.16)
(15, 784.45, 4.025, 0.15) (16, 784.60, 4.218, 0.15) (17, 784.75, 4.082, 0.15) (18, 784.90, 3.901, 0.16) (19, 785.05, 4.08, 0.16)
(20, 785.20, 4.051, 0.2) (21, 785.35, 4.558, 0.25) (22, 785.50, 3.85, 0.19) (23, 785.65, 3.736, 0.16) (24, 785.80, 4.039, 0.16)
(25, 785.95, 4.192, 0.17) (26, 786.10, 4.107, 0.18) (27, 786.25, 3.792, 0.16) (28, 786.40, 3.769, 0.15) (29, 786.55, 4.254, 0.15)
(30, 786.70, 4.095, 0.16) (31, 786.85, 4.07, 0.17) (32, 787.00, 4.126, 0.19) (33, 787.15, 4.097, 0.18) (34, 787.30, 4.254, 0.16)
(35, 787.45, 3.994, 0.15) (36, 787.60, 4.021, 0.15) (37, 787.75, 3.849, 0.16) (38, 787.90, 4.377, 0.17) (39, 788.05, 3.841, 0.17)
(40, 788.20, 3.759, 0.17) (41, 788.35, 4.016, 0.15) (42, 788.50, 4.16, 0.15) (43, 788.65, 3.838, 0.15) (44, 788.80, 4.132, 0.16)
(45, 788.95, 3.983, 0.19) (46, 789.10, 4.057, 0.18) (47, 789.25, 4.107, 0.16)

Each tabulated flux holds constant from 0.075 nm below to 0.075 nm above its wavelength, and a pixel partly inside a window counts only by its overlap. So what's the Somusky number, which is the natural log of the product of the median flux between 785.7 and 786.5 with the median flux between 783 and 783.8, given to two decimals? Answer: 2.73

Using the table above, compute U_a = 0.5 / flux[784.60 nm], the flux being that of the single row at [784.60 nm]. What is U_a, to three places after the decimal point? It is 0.119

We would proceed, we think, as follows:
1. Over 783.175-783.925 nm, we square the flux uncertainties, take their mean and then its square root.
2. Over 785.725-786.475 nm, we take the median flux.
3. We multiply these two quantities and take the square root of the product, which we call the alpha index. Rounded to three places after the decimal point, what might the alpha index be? 0.778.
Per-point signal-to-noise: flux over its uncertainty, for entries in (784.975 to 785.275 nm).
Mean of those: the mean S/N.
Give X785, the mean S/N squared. 523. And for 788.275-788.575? 743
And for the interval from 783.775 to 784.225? 598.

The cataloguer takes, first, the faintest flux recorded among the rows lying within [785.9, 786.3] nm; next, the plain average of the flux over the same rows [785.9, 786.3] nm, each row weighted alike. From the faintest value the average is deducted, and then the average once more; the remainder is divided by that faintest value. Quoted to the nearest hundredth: -1.13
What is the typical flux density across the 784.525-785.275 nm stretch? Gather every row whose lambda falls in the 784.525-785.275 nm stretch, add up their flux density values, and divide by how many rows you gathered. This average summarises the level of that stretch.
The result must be 4.07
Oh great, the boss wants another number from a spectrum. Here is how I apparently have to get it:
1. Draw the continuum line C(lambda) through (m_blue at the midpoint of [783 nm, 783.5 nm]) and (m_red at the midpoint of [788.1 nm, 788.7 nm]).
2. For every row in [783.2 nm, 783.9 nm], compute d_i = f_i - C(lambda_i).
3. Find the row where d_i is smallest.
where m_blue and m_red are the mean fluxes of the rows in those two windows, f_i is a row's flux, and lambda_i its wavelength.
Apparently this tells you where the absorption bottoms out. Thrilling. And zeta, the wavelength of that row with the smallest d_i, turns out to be 783.55 nm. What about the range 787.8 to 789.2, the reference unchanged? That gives 788.20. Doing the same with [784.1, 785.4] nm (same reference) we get 784.90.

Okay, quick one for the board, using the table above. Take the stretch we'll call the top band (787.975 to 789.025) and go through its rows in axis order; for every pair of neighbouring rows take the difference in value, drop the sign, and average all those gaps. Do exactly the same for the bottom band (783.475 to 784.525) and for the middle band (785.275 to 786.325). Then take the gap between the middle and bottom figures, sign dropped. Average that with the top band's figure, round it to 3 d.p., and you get 0.111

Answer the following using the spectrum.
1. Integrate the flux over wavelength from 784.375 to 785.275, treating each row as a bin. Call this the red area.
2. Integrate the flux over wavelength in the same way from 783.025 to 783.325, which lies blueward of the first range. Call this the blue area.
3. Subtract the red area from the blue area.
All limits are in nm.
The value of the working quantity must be -2.5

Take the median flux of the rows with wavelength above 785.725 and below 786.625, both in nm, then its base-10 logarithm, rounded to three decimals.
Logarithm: 0.610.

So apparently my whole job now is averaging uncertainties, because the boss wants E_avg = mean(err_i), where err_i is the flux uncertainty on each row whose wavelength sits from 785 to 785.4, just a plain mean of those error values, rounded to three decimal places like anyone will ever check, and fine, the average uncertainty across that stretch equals 0.203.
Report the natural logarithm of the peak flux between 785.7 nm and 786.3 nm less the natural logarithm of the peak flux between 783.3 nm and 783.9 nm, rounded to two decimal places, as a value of 0.04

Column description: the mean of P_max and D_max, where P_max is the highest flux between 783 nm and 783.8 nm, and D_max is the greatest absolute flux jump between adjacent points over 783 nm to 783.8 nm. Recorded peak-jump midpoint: 2.12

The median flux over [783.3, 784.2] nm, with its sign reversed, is -3.87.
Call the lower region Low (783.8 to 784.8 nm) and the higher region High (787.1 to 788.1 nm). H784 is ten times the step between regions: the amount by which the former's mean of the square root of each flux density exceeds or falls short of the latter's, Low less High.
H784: 0.07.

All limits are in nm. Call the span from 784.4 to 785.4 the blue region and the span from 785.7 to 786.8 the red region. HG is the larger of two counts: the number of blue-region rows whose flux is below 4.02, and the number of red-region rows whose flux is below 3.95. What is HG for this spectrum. 2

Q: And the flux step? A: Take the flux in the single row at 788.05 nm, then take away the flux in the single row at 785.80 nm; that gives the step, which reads -0.20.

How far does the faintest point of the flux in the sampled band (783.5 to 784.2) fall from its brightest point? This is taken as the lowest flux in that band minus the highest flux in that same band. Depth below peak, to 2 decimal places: -0.49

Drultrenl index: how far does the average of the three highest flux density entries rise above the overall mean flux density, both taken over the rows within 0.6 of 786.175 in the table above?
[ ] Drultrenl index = 0.19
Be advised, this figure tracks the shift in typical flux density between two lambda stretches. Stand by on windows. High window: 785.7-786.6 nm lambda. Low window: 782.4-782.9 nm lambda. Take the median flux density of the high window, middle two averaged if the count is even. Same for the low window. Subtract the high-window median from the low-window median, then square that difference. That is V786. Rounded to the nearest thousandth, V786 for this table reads 0.026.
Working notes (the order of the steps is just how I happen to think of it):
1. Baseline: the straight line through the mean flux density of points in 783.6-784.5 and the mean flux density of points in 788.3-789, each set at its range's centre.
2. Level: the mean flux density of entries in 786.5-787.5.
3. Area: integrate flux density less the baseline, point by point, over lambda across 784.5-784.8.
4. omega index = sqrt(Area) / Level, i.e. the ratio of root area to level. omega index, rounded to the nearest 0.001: 0.048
